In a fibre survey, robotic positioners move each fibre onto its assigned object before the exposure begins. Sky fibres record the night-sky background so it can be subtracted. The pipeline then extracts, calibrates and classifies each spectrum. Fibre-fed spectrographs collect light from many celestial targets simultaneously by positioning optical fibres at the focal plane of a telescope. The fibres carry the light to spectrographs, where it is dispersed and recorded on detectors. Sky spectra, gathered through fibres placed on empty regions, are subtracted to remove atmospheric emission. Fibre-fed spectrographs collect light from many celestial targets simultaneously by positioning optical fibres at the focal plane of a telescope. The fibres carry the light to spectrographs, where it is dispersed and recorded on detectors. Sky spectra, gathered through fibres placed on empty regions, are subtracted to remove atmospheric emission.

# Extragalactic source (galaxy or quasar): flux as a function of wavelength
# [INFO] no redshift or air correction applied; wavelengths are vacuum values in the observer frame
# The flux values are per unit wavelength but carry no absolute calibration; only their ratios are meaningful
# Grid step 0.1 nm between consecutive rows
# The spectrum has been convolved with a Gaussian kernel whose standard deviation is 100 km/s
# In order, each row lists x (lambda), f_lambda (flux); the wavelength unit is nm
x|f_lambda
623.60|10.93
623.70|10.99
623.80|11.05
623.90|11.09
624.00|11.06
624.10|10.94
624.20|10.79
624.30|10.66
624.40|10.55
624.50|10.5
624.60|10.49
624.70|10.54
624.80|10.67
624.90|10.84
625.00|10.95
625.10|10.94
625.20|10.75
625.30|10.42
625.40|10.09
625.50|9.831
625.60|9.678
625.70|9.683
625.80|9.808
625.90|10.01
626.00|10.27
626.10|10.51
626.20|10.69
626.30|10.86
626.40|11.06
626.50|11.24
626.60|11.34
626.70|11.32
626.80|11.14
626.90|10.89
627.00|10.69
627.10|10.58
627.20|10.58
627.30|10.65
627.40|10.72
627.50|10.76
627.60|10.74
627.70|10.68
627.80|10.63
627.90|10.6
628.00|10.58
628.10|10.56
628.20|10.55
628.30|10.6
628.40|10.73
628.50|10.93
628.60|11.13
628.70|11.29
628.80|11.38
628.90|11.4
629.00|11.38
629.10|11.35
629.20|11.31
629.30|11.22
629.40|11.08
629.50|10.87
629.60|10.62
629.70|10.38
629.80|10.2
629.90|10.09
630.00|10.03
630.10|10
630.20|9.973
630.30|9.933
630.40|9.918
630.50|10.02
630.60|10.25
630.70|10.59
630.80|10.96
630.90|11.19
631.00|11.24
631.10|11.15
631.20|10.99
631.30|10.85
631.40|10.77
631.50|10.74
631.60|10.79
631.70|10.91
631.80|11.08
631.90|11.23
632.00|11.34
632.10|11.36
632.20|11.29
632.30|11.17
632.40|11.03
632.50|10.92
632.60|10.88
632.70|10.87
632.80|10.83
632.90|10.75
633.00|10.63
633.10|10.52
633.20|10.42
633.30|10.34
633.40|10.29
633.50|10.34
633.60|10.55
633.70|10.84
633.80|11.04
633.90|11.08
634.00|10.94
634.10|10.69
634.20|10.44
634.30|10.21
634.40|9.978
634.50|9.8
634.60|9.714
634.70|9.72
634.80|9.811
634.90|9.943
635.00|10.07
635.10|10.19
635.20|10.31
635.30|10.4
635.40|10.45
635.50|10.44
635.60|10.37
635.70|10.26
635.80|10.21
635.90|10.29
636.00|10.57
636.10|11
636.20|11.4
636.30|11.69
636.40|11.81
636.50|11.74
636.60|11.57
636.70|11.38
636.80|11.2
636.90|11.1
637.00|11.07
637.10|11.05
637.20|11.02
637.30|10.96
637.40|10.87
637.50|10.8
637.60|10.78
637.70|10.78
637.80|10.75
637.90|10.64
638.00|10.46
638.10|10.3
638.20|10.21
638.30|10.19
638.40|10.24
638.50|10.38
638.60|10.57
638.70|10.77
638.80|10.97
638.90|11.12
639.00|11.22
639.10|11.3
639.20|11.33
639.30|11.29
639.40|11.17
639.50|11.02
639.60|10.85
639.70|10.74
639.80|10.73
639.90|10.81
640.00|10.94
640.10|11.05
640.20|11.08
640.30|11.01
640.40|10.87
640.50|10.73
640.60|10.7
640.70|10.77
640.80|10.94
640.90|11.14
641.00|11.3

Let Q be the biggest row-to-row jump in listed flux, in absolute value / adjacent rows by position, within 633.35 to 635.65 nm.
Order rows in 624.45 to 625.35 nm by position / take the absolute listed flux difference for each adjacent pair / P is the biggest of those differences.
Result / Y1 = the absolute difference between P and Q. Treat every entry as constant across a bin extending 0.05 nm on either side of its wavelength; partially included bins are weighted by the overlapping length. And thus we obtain 0.04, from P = 0.33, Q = 0.29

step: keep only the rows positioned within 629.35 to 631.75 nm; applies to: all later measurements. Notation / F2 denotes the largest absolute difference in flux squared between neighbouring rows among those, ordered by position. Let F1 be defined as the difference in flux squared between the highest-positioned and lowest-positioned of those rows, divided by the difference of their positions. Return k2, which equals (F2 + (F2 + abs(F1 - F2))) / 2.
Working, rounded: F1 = -2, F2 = 8.0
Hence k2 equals 12.8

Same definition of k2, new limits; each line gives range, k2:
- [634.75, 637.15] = 10.3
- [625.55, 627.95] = 6.8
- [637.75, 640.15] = 5.1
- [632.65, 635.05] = 12.9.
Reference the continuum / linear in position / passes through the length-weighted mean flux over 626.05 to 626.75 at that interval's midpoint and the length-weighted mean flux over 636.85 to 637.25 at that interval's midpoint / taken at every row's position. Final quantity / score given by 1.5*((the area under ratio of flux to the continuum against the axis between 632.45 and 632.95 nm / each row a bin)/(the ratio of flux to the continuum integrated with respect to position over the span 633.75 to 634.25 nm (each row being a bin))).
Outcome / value 1.50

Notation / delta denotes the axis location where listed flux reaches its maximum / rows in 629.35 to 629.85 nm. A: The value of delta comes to 629.40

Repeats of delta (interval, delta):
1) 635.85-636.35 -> 636.30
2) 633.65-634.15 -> 633.90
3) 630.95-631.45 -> 631.00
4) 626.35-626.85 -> 626.60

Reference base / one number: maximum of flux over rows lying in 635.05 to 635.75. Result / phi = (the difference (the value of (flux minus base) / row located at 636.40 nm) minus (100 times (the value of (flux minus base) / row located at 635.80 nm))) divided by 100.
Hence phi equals 0.25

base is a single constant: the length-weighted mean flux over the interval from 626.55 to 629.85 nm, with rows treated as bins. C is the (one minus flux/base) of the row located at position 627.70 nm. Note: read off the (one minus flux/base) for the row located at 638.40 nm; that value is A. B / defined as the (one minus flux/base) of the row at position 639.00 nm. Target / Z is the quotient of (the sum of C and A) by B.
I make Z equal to -2.4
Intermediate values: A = 0.058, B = -0.032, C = 0.018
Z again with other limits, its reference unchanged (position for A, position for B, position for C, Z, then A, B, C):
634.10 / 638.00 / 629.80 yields 2.1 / 0.017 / 0.038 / 0.062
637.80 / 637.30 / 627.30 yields -4.1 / 0.012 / -0.008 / 0.021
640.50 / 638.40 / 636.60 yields -0.9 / 0.013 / 0.058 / -0.064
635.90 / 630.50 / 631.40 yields 0.8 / 0.054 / 0.079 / 0.010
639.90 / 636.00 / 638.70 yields 0.6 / 0.006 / 0.028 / 0.010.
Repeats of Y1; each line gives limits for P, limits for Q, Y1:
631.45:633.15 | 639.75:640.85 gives 0.00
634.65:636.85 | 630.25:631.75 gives 0.06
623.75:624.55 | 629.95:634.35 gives 0.22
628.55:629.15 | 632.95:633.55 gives 0.05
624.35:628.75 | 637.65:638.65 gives 0.14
